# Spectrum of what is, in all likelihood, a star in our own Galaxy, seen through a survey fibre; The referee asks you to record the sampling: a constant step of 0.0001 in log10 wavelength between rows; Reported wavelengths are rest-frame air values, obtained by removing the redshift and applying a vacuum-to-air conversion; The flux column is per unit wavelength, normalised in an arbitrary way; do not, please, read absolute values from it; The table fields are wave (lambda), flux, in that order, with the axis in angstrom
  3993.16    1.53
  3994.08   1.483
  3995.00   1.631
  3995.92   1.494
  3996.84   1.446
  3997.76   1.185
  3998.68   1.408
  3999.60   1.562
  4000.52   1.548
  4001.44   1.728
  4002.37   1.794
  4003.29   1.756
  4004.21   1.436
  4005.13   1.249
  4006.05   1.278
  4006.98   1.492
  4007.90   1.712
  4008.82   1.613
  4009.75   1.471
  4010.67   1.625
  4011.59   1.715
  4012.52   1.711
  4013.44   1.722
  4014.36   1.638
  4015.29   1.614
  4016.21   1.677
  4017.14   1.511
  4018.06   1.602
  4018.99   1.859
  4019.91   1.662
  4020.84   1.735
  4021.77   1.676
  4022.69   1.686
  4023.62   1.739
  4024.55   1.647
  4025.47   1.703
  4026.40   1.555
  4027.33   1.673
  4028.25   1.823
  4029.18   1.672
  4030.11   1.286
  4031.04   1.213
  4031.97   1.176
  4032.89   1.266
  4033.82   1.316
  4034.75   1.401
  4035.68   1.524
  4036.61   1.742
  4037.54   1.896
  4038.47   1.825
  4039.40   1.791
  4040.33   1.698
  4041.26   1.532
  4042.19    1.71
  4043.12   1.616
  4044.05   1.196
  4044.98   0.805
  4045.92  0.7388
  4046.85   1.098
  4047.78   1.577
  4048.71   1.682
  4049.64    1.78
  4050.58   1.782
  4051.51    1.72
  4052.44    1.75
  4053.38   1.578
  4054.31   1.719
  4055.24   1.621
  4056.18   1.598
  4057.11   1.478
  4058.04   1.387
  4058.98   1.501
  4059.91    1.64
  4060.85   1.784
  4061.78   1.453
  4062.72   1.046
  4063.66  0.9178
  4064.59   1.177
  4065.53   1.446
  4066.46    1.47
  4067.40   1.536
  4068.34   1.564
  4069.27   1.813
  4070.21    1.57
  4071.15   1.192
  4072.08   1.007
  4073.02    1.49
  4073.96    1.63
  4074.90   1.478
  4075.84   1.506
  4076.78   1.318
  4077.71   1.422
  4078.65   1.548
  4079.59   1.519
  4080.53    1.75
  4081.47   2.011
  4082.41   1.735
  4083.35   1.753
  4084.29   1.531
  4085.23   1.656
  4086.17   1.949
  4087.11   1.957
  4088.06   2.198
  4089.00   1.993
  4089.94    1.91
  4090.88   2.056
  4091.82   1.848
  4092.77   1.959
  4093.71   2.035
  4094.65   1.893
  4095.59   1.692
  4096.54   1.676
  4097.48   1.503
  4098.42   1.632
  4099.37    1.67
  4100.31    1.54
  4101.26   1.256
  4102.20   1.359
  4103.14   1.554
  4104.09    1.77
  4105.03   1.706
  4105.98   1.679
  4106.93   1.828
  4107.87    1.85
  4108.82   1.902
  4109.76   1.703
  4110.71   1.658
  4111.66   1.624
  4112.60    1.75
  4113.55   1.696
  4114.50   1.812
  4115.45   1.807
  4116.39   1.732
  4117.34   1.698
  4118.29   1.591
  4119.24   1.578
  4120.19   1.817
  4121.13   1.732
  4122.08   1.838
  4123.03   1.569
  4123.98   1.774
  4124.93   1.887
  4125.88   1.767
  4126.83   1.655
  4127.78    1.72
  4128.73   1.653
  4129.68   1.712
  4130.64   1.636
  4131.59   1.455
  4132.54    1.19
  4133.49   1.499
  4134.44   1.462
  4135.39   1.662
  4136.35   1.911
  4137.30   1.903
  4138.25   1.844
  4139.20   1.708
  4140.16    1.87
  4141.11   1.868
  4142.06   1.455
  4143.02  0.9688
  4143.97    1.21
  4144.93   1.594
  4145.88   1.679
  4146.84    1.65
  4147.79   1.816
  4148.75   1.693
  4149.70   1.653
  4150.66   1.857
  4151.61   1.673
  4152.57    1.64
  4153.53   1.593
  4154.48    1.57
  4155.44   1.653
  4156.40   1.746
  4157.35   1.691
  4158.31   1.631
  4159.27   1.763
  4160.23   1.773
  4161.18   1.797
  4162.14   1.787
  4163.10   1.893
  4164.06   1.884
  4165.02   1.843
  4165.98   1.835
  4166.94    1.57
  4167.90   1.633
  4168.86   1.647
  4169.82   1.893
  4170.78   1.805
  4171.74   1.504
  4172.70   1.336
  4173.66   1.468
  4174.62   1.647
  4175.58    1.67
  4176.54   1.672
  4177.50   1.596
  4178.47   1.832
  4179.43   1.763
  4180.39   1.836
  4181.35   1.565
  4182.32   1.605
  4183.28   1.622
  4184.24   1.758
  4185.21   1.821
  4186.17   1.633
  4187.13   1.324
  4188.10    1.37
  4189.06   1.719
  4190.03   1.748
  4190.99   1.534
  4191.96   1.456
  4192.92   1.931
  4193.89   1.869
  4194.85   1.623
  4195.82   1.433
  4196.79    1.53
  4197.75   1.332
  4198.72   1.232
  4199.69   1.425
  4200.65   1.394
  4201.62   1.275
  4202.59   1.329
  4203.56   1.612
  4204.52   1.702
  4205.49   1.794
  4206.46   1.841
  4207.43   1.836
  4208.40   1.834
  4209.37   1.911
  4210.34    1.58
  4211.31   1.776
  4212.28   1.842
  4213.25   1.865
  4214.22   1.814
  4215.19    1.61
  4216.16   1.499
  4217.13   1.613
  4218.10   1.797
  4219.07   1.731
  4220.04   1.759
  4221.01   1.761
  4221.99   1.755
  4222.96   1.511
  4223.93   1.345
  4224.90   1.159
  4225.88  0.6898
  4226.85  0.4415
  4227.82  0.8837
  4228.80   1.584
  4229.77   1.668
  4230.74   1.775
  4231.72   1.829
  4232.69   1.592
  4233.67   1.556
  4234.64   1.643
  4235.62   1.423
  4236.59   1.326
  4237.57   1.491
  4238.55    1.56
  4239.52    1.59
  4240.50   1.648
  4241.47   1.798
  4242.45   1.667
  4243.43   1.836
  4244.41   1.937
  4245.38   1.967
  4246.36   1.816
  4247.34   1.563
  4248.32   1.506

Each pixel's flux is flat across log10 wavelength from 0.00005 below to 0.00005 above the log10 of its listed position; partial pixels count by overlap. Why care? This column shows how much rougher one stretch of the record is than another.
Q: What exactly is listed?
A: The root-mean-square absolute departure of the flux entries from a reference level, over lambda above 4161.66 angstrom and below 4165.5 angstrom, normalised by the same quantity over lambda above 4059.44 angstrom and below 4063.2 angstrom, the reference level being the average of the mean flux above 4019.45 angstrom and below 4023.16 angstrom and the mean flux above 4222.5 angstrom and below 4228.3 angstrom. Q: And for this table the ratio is 1.65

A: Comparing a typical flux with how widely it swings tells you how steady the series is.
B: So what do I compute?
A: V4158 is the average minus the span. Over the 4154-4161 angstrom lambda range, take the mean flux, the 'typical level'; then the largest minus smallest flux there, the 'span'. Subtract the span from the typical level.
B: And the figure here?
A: 1.49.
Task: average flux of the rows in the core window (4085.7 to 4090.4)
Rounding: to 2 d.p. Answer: 2.00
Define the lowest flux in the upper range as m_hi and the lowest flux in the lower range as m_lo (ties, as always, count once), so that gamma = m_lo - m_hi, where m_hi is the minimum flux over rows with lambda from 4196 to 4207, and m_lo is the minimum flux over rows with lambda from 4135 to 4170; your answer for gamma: -0.26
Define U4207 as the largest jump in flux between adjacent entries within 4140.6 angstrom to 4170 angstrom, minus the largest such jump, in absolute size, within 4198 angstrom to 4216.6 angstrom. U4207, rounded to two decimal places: 0.16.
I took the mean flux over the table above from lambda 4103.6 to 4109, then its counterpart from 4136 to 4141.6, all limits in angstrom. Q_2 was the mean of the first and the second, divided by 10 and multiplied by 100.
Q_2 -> 18.2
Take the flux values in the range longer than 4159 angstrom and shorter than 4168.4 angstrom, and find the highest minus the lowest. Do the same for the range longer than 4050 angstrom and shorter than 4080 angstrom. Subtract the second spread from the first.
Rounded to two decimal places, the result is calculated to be -0.57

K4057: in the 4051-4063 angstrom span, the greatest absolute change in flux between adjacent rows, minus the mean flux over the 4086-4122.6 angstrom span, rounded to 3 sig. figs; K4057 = -1.35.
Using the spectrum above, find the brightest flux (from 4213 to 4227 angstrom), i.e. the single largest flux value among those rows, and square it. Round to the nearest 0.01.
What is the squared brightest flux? 3.48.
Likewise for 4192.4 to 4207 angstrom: 3.73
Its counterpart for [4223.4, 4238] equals 3.35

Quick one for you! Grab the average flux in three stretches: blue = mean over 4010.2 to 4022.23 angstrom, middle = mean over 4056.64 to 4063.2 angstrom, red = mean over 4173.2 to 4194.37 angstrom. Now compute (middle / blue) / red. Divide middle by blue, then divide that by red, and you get 0.53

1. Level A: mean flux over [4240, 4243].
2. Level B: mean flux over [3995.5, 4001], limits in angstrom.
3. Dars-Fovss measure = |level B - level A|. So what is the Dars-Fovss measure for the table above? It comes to 0.26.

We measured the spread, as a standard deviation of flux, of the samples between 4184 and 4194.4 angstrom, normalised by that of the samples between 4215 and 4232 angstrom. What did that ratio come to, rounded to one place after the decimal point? 0.5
